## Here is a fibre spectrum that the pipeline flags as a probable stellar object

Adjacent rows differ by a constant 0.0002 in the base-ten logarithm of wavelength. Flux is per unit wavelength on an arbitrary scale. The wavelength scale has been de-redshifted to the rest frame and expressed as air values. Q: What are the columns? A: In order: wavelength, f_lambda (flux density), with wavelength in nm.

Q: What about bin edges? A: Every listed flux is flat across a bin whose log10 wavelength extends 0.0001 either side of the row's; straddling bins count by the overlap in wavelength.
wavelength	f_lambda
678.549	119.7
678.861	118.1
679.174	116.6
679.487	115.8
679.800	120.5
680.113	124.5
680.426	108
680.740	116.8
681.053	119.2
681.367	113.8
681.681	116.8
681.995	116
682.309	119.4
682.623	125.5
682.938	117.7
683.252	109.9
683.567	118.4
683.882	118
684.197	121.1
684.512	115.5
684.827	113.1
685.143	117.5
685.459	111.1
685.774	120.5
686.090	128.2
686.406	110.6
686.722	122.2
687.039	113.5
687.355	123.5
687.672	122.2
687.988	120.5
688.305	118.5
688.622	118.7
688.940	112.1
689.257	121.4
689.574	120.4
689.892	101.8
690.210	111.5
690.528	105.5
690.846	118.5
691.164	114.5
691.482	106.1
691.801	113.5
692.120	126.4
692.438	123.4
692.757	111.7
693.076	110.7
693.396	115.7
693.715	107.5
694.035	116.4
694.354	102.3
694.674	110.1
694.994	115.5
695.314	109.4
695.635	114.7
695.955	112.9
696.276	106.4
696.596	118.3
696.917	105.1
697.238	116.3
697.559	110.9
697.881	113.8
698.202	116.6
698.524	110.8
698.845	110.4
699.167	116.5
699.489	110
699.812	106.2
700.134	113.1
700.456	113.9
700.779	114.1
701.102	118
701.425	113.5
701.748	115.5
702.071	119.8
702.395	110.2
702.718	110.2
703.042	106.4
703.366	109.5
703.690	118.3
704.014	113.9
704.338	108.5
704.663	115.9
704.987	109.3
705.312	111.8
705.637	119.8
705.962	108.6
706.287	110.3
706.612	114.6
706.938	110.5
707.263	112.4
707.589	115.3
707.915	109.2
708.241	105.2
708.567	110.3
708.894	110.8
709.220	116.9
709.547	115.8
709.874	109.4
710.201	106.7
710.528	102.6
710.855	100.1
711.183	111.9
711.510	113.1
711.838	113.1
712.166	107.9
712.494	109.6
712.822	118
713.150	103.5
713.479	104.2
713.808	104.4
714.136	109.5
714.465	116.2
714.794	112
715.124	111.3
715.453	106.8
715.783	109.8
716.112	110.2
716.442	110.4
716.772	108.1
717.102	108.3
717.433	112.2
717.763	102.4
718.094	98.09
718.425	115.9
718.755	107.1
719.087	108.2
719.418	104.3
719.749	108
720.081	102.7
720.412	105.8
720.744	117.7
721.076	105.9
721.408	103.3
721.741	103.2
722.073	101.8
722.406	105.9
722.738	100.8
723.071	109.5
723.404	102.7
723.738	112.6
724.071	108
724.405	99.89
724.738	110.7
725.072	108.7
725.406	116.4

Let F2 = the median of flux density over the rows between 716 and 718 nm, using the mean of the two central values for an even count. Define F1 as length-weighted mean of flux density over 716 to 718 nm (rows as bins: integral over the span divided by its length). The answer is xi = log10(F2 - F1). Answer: 0.0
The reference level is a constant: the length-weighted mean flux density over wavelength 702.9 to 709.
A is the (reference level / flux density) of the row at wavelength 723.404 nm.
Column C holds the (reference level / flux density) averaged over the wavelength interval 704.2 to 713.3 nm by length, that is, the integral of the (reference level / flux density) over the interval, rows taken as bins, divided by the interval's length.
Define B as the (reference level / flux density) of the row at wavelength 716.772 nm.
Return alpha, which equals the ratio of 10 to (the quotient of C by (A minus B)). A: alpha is 0.5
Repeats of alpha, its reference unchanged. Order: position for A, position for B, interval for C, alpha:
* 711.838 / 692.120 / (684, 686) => 1.1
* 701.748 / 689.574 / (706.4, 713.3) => 0.4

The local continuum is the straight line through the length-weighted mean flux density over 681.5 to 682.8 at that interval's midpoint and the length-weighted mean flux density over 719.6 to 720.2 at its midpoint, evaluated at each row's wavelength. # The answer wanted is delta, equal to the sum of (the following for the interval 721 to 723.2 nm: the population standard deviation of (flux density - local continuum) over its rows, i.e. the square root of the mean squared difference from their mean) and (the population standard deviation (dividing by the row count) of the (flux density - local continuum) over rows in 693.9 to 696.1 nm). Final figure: 7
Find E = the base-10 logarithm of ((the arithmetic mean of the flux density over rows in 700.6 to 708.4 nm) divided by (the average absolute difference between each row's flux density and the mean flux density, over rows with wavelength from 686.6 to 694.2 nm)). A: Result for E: 1.32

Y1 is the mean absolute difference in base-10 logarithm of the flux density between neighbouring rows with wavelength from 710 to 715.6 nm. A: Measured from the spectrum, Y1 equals 0.018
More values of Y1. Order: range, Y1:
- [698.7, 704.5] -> 0.017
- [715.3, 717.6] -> 0.007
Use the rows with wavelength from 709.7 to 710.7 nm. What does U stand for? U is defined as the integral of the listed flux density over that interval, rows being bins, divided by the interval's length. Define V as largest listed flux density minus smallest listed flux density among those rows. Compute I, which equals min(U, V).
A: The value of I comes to 6.8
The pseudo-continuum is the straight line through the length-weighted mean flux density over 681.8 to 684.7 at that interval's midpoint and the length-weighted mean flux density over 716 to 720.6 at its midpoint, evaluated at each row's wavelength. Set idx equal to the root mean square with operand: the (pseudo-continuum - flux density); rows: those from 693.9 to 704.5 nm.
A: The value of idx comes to 4.5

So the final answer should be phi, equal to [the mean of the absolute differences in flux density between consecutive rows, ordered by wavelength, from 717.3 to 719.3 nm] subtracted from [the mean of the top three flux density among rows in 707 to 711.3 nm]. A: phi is 108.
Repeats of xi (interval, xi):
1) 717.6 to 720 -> 0.0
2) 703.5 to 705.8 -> -1.6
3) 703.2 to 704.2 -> -0.9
